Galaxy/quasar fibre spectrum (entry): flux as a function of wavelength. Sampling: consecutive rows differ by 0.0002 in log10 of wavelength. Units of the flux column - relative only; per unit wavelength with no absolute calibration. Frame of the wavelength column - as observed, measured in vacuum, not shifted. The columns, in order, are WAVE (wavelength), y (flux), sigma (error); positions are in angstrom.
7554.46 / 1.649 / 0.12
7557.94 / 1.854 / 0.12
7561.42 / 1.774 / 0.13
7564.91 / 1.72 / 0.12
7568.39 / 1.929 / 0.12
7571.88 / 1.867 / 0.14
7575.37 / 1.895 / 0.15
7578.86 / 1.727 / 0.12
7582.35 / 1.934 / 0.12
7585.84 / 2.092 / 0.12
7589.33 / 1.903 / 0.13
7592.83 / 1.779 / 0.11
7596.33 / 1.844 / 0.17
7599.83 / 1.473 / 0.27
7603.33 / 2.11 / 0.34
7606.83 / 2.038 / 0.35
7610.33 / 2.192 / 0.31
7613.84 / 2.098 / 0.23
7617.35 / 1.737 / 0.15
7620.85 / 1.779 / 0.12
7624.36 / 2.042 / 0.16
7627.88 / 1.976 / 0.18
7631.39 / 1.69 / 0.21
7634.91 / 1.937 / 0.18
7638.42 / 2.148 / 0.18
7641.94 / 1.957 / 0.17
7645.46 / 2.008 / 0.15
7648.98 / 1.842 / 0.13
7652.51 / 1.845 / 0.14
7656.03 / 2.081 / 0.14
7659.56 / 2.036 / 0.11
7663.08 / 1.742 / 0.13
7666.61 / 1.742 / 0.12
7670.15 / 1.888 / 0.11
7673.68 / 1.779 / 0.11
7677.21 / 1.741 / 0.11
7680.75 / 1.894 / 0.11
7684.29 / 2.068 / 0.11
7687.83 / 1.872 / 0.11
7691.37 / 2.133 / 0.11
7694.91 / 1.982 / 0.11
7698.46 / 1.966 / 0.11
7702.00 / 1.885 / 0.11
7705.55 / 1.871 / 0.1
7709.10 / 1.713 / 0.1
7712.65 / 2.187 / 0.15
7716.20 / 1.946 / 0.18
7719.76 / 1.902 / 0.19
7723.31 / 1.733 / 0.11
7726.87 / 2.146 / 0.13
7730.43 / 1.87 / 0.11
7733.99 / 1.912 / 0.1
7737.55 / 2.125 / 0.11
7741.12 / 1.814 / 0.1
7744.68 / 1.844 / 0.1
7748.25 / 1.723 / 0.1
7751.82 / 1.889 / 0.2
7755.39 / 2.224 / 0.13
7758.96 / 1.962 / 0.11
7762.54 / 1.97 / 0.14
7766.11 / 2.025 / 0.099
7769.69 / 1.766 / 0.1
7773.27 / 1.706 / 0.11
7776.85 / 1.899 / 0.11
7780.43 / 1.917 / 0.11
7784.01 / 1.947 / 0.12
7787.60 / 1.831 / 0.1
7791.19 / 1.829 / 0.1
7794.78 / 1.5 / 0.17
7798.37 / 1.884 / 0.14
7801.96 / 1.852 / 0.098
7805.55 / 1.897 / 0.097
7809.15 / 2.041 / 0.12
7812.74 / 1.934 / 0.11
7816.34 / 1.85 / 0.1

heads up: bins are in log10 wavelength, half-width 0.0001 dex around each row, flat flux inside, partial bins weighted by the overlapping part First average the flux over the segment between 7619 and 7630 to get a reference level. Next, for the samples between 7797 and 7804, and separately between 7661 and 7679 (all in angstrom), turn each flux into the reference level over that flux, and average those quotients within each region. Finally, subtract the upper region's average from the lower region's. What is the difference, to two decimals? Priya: 0.05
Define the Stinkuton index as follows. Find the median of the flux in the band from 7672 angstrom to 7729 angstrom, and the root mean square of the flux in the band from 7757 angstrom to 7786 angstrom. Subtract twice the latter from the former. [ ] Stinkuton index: -1.91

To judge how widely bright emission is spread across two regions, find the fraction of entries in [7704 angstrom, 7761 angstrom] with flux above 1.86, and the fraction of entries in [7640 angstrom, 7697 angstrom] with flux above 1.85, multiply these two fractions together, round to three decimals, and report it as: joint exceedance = 0.430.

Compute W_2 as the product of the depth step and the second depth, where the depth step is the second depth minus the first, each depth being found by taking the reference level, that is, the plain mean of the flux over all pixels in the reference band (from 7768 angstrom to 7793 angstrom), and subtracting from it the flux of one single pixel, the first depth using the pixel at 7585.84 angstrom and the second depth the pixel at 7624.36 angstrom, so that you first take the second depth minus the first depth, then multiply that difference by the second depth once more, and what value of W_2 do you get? -0.010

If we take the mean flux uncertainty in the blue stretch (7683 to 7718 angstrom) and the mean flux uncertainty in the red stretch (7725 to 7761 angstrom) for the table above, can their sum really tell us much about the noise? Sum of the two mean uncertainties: 0.24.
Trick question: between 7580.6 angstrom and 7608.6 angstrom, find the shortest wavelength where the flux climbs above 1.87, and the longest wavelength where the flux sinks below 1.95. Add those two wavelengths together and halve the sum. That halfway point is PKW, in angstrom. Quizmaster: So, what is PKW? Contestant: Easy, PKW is 7591.1 angstrom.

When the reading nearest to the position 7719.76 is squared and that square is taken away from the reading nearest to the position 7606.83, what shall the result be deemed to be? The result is -1.6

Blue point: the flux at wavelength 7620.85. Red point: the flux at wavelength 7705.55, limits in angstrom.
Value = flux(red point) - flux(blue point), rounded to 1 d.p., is 0.1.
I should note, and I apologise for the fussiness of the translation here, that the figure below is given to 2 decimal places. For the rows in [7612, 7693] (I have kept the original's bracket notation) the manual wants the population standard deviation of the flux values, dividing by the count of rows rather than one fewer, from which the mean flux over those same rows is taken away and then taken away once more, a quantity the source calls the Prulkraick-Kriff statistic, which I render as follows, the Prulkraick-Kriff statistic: -3.69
